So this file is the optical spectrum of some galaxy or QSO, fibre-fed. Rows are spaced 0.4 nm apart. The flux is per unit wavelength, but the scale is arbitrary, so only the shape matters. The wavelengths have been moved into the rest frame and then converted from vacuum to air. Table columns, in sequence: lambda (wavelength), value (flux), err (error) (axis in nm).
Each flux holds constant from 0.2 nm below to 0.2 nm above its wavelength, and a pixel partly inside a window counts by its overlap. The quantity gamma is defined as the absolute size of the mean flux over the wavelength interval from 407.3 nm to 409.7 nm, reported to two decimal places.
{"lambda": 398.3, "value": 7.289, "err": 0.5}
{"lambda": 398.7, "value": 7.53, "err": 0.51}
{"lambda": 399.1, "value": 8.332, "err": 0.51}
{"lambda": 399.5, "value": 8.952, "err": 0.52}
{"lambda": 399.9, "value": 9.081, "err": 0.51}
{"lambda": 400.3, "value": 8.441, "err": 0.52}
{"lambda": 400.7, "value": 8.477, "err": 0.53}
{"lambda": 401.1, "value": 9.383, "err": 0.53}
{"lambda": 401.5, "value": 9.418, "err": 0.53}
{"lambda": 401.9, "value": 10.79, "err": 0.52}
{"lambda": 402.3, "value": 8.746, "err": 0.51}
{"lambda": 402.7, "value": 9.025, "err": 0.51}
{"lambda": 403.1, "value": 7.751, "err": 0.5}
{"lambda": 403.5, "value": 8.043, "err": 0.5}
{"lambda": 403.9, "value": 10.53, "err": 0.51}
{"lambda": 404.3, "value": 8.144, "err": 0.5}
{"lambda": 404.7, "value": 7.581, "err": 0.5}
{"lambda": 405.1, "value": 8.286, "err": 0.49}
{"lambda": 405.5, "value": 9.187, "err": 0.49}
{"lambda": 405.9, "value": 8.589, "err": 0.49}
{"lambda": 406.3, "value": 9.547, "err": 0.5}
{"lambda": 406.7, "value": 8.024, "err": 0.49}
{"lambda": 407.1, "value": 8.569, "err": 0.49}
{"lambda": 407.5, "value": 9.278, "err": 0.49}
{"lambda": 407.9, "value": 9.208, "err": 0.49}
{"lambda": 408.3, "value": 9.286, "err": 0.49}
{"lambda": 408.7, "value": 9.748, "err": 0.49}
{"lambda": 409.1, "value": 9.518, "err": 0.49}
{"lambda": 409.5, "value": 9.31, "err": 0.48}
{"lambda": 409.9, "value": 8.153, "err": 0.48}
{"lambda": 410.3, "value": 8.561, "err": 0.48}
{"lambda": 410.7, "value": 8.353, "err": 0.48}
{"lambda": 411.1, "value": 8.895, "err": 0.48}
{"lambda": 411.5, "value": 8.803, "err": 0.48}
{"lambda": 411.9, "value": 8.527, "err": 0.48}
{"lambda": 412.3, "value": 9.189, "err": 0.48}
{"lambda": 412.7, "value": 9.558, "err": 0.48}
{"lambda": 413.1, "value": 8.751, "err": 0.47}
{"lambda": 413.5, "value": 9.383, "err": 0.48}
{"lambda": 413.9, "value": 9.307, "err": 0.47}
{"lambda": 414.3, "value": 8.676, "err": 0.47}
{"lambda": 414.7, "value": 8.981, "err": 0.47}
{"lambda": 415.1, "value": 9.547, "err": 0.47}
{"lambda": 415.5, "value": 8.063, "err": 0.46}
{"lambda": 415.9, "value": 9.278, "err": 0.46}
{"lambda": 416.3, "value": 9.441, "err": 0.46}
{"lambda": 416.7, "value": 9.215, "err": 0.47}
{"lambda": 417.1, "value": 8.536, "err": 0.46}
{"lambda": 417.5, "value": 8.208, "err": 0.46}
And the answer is 9.39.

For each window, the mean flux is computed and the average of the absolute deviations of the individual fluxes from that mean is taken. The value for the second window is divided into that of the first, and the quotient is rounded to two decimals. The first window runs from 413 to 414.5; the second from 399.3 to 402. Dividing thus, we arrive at 0.57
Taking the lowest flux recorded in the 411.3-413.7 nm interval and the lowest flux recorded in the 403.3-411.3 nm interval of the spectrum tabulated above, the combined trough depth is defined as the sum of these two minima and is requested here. 16.1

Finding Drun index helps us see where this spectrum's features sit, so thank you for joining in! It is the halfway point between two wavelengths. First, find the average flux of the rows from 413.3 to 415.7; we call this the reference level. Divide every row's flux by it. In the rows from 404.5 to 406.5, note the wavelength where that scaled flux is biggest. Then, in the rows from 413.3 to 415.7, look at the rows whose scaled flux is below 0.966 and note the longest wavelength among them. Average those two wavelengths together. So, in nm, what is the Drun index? 410.90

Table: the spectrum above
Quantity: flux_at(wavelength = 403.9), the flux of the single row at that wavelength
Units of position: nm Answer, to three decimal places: 10.530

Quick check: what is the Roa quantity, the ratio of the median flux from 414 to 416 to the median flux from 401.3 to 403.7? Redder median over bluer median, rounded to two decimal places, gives 1.01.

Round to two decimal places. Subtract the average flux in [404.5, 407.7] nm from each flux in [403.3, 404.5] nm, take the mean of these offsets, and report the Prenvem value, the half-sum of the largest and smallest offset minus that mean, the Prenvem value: 0.38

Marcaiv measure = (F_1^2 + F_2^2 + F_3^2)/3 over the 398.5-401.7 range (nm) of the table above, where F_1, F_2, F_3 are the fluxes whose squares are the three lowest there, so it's 66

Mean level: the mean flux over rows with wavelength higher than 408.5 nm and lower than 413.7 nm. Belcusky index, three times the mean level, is 26.9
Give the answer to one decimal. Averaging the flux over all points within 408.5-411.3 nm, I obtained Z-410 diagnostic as 8.9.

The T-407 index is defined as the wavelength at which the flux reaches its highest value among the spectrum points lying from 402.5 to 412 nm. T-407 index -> 403.9 nm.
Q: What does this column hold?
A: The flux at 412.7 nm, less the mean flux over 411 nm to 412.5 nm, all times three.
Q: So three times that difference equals 2.1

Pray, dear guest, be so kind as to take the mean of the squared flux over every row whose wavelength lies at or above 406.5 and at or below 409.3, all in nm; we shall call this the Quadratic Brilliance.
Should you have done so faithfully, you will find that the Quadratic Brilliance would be 83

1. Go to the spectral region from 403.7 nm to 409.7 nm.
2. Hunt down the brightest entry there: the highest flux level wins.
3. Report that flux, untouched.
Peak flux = 10.53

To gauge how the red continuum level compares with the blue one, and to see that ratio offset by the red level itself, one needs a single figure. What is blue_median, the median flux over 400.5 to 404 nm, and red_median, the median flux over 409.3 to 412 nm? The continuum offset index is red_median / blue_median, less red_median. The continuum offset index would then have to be -7.61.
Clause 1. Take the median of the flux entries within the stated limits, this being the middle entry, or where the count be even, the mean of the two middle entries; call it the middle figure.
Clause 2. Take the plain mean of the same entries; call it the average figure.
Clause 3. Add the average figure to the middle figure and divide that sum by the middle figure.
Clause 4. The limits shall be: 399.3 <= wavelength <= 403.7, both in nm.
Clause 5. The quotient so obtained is 2.00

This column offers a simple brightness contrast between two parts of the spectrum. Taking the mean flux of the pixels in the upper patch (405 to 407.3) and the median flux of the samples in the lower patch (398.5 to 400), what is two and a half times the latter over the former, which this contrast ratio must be 2.48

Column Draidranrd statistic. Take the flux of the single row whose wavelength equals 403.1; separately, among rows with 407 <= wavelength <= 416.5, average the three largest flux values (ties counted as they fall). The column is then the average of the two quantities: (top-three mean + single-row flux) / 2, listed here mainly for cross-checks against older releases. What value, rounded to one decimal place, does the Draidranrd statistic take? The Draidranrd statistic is 8.7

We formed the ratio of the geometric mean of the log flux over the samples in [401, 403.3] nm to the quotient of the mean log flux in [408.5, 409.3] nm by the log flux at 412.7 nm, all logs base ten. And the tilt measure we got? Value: 0.957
